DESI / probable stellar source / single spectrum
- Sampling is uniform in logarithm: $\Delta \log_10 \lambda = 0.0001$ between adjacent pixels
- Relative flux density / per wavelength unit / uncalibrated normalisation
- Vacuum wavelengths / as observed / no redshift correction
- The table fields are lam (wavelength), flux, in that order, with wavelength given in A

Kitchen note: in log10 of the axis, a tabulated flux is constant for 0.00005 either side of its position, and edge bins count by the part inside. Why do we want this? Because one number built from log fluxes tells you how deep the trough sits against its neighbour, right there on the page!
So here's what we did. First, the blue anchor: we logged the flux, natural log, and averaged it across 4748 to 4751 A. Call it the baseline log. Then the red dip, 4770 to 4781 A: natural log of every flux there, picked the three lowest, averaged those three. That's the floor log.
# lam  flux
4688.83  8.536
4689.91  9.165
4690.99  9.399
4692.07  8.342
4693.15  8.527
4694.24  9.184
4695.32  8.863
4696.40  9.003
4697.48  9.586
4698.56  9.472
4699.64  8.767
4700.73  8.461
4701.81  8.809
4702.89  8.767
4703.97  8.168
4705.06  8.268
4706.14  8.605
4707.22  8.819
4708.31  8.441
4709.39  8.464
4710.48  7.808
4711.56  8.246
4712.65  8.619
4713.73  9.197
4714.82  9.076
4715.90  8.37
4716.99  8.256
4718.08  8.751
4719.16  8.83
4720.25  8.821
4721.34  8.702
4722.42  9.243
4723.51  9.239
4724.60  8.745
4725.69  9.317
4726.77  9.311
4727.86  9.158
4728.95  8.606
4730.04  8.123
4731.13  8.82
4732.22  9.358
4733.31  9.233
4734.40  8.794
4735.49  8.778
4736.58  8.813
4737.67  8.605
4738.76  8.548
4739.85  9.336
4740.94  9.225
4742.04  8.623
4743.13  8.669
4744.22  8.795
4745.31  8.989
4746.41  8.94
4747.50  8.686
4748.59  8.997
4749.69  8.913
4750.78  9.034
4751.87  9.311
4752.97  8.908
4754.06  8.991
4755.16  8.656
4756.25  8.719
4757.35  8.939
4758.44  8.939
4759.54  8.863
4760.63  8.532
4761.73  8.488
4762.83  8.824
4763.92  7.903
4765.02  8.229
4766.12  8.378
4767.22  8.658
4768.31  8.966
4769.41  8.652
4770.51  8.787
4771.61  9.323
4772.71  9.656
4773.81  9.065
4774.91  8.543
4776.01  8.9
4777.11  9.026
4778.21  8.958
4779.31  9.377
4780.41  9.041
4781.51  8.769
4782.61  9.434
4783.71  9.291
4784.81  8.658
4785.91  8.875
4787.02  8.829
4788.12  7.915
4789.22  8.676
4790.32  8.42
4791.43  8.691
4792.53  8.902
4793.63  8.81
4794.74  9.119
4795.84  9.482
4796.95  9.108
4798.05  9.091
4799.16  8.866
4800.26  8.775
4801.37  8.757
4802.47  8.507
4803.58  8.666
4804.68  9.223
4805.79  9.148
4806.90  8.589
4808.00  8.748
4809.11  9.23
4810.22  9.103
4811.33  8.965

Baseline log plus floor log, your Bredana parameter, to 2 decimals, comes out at 4.36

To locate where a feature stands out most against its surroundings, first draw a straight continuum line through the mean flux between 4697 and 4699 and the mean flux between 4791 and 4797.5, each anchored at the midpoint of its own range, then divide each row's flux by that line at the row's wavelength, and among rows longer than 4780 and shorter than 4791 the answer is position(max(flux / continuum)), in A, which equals 4782.61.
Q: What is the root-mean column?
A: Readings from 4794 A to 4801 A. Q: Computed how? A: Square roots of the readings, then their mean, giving 3.01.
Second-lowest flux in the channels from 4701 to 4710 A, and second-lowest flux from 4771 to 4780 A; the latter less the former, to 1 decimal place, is 0.6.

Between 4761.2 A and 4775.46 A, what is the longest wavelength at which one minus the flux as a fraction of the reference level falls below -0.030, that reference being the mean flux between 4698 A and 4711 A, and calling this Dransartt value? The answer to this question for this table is 4773.81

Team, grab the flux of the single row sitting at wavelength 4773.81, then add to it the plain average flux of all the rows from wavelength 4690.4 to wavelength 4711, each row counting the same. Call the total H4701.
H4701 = 17.8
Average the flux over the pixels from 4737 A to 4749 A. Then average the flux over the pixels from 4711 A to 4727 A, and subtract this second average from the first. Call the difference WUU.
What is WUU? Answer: 0.01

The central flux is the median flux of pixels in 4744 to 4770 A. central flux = 8.84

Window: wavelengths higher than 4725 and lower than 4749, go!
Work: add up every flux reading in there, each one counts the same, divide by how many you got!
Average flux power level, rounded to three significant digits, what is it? 8.90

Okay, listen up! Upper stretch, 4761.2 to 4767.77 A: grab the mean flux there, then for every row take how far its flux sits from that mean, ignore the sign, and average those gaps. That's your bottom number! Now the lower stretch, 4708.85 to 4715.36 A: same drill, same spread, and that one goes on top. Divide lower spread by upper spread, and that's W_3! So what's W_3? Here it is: 1.6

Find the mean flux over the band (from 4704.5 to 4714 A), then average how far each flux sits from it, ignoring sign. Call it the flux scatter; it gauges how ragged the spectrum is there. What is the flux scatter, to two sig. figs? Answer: 0.28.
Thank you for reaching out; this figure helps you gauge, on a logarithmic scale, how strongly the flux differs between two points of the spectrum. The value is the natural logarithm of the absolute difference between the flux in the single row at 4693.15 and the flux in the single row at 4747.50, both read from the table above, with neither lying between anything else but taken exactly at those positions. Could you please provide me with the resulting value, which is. -1.84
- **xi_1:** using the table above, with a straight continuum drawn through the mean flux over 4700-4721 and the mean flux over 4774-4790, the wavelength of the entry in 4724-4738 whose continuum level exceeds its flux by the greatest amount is 4730.04 A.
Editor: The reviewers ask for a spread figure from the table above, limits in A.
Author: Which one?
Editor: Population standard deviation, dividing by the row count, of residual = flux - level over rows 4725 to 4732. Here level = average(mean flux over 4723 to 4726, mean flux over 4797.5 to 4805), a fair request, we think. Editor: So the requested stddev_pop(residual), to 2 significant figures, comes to 0.43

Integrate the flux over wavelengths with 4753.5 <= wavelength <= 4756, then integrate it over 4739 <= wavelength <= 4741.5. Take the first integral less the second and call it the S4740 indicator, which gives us -0.9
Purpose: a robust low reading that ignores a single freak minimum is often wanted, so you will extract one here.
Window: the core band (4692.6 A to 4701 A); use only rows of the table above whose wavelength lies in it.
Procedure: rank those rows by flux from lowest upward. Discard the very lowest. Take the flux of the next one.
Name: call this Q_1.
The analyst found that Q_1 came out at 8.527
